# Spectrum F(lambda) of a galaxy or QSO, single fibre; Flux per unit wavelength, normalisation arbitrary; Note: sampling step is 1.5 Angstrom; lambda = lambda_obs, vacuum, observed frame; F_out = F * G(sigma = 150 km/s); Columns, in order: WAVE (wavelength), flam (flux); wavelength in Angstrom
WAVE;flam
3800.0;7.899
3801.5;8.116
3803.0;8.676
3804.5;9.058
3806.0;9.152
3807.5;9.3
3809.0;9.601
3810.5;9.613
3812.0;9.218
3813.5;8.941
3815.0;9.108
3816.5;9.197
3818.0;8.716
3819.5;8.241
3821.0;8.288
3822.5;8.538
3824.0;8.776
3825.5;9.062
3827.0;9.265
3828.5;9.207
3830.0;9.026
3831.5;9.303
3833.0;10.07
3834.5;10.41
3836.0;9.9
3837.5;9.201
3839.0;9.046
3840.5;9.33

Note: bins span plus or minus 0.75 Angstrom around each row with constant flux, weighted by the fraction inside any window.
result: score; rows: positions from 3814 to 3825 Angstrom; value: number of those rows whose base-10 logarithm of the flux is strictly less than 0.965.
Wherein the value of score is 7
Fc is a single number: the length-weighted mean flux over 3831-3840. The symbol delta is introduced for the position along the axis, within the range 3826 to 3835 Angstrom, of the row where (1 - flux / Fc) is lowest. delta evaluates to 3834.5 Angstrom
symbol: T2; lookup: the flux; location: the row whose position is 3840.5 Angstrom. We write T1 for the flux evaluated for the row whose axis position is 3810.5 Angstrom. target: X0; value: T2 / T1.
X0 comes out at 0.97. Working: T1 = 9.613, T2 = 9.33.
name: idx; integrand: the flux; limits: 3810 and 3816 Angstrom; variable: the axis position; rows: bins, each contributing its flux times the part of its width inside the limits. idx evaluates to 55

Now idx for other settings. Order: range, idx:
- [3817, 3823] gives 51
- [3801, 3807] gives 53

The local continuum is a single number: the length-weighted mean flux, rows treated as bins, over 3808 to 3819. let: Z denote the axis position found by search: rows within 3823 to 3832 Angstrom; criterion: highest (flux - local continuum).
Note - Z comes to 3831.5 Angstrom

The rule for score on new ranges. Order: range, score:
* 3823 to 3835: 4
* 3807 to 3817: 4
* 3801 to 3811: 4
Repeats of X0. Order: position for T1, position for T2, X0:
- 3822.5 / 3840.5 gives 1.09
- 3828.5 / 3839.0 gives 0.98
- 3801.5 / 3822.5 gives 1.05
